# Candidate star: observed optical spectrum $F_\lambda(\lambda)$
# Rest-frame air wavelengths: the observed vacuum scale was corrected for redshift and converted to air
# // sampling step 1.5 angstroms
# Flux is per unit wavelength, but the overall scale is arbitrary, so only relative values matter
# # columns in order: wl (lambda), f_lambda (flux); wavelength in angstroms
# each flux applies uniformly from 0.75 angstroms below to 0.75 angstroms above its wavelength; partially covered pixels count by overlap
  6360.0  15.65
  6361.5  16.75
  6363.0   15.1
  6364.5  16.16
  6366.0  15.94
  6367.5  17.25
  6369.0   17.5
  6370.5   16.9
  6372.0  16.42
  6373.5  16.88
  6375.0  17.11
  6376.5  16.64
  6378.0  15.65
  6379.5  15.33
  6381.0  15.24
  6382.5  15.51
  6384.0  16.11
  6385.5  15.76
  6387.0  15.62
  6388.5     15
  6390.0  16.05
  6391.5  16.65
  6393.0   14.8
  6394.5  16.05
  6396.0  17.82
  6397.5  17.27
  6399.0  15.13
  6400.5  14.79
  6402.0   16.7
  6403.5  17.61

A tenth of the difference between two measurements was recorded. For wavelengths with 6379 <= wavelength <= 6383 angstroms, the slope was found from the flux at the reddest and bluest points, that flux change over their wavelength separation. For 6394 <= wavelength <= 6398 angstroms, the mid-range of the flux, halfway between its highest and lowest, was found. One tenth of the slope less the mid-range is -1.69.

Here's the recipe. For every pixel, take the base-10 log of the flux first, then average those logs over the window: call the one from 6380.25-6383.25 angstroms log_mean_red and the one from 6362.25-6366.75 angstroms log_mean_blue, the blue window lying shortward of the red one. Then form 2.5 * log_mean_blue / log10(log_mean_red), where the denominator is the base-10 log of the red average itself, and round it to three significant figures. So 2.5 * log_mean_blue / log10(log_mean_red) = 40.2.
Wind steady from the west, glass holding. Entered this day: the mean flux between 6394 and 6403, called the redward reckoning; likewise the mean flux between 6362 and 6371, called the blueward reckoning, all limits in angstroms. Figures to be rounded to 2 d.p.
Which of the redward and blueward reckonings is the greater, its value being 16.47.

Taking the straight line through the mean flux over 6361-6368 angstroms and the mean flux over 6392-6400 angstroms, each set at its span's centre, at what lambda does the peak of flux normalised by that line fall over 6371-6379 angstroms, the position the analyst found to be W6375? 6375.0 angstroms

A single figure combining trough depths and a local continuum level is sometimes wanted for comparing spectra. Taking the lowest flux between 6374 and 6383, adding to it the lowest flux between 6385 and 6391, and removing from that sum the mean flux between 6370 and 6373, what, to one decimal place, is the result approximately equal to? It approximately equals 13.6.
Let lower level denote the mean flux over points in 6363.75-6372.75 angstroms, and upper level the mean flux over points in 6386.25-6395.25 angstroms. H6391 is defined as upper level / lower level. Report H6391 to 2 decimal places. 0.94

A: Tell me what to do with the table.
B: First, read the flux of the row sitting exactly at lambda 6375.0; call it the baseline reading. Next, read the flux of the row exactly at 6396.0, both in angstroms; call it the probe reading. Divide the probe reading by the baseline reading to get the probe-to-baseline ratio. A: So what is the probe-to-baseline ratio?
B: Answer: 1.04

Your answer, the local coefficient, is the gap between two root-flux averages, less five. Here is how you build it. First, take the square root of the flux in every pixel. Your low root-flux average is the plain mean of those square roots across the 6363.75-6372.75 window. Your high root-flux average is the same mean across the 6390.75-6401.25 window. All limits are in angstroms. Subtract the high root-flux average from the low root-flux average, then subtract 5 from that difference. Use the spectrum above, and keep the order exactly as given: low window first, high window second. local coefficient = -4.92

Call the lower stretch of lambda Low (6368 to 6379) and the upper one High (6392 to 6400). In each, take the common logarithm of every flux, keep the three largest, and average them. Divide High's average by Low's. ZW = 0.997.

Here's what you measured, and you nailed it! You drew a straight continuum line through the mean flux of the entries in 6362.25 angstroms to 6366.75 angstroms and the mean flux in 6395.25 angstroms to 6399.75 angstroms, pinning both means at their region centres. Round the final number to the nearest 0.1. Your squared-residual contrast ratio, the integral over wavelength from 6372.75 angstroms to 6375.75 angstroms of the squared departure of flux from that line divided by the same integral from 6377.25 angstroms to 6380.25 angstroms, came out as 1.9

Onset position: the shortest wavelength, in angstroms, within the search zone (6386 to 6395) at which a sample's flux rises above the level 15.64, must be 6390.0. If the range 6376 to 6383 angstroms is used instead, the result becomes 6376.5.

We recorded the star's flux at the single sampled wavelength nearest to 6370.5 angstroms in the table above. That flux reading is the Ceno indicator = 16.9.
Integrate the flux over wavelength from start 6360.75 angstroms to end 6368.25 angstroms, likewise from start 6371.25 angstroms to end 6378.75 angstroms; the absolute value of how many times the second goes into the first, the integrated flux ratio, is 0.98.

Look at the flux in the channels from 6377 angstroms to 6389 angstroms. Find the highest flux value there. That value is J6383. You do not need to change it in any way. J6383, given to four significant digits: 16.11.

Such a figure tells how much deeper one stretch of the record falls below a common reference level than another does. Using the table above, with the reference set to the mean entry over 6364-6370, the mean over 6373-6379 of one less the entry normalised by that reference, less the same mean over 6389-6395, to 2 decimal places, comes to -0.04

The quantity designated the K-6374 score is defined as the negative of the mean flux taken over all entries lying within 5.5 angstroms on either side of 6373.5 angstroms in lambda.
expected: -16.7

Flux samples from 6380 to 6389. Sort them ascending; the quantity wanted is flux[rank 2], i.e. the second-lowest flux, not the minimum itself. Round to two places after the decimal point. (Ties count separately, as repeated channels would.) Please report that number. 15.24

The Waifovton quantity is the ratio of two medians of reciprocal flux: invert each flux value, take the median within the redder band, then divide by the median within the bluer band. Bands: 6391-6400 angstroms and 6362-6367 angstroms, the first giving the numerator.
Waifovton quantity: 0.98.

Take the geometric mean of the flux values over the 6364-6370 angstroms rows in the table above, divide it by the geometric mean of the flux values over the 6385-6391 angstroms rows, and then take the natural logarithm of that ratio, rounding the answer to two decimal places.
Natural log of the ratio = 0.07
